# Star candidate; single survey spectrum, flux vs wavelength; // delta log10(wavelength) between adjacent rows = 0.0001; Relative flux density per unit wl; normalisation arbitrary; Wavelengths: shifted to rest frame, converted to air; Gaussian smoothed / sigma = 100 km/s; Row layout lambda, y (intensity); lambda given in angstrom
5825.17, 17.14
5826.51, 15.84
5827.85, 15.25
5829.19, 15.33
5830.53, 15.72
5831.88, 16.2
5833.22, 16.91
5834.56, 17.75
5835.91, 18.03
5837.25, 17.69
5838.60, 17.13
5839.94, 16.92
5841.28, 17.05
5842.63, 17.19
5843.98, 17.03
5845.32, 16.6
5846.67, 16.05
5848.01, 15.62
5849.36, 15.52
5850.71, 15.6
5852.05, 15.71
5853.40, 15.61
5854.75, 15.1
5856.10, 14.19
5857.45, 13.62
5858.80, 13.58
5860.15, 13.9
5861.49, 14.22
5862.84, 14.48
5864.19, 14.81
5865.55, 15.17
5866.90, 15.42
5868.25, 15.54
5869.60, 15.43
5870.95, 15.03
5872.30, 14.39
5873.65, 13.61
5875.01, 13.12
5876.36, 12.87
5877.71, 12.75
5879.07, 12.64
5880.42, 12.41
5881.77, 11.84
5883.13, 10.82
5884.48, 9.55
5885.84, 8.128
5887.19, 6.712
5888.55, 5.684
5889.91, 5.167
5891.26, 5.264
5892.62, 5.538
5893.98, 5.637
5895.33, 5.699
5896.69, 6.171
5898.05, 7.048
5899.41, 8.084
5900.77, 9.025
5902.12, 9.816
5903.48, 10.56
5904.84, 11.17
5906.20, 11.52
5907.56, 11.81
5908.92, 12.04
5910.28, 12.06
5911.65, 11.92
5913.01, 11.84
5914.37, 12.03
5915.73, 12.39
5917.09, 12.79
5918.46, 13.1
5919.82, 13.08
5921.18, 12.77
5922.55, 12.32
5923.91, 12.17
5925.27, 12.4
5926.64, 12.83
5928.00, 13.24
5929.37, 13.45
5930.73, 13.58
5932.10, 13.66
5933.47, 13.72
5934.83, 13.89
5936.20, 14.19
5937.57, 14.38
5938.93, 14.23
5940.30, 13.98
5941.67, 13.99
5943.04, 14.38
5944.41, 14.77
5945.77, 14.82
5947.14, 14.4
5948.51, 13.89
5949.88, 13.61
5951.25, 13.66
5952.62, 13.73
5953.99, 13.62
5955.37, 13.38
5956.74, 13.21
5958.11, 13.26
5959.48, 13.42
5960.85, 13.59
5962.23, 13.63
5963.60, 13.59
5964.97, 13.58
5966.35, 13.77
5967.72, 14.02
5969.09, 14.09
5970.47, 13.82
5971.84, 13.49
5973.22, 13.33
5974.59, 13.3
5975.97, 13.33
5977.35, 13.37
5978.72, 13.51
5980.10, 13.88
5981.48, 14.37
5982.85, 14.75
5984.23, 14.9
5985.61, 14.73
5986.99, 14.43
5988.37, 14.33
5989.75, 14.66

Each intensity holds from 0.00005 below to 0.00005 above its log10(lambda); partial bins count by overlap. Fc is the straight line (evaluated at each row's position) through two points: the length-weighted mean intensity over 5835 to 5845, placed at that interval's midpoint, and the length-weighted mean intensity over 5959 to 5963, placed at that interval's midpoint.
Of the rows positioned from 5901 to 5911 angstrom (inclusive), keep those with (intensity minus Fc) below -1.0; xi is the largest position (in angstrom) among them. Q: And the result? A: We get 5910.28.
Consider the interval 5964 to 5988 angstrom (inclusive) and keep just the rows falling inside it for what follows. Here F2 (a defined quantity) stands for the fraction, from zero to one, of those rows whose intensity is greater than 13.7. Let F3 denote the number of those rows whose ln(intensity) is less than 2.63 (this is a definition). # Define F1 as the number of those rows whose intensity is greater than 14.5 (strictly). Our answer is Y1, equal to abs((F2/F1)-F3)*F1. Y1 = 26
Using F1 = 3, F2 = 0.59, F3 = 9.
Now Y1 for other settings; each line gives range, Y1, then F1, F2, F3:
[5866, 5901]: 84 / 4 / 0.19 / 21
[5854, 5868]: 7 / 4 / 0.80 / 2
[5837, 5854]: 1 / 13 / 1.00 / 0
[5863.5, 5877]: 17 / 6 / 0.70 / 3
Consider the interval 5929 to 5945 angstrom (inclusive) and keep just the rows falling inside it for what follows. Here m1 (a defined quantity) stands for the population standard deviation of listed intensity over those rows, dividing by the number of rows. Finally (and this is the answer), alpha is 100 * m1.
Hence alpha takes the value 37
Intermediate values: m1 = 0.37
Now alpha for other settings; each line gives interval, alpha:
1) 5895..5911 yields 224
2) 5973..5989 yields 60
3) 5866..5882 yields 128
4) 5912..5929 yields 43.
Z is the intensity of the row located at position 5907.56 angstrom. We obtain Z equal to 11.81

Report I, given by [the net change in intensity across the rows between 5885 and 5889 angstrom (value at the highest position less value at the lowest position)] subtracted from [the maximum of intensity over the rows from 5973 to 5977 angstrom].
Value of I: 15.8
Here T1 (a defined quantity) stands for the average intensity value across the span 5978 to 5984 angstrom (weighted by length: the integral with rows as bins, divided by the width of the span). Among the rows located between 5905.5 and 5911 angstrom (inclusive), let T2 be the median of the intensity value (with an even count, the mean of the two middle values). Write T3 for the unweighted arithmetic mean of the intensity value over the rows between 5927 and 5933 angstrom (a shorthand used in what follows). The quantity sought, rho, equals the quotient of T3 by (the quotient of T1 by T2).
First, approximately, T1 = 14.2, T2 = 11.9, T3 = 13.5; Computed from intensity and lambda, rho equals 11.3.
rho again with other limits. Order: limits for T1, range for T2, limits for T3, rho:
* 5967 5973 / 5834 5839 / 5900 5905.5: 13.0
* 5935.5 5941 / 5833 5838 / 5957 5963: 16.8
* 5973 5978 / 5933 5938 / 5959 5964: 14.3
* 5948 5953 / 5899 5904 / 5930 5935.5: 9.4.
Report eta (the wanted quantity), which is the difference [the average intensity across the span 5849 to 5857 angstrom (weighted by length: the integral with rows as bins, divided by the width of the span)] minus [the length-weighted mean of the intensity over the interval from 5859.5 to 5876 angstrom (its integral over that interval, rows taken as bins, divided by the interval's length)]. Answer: 1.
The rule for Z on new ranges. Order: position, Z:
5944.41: 14.77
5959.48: 13.42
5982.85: 14.75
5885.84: 8.128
